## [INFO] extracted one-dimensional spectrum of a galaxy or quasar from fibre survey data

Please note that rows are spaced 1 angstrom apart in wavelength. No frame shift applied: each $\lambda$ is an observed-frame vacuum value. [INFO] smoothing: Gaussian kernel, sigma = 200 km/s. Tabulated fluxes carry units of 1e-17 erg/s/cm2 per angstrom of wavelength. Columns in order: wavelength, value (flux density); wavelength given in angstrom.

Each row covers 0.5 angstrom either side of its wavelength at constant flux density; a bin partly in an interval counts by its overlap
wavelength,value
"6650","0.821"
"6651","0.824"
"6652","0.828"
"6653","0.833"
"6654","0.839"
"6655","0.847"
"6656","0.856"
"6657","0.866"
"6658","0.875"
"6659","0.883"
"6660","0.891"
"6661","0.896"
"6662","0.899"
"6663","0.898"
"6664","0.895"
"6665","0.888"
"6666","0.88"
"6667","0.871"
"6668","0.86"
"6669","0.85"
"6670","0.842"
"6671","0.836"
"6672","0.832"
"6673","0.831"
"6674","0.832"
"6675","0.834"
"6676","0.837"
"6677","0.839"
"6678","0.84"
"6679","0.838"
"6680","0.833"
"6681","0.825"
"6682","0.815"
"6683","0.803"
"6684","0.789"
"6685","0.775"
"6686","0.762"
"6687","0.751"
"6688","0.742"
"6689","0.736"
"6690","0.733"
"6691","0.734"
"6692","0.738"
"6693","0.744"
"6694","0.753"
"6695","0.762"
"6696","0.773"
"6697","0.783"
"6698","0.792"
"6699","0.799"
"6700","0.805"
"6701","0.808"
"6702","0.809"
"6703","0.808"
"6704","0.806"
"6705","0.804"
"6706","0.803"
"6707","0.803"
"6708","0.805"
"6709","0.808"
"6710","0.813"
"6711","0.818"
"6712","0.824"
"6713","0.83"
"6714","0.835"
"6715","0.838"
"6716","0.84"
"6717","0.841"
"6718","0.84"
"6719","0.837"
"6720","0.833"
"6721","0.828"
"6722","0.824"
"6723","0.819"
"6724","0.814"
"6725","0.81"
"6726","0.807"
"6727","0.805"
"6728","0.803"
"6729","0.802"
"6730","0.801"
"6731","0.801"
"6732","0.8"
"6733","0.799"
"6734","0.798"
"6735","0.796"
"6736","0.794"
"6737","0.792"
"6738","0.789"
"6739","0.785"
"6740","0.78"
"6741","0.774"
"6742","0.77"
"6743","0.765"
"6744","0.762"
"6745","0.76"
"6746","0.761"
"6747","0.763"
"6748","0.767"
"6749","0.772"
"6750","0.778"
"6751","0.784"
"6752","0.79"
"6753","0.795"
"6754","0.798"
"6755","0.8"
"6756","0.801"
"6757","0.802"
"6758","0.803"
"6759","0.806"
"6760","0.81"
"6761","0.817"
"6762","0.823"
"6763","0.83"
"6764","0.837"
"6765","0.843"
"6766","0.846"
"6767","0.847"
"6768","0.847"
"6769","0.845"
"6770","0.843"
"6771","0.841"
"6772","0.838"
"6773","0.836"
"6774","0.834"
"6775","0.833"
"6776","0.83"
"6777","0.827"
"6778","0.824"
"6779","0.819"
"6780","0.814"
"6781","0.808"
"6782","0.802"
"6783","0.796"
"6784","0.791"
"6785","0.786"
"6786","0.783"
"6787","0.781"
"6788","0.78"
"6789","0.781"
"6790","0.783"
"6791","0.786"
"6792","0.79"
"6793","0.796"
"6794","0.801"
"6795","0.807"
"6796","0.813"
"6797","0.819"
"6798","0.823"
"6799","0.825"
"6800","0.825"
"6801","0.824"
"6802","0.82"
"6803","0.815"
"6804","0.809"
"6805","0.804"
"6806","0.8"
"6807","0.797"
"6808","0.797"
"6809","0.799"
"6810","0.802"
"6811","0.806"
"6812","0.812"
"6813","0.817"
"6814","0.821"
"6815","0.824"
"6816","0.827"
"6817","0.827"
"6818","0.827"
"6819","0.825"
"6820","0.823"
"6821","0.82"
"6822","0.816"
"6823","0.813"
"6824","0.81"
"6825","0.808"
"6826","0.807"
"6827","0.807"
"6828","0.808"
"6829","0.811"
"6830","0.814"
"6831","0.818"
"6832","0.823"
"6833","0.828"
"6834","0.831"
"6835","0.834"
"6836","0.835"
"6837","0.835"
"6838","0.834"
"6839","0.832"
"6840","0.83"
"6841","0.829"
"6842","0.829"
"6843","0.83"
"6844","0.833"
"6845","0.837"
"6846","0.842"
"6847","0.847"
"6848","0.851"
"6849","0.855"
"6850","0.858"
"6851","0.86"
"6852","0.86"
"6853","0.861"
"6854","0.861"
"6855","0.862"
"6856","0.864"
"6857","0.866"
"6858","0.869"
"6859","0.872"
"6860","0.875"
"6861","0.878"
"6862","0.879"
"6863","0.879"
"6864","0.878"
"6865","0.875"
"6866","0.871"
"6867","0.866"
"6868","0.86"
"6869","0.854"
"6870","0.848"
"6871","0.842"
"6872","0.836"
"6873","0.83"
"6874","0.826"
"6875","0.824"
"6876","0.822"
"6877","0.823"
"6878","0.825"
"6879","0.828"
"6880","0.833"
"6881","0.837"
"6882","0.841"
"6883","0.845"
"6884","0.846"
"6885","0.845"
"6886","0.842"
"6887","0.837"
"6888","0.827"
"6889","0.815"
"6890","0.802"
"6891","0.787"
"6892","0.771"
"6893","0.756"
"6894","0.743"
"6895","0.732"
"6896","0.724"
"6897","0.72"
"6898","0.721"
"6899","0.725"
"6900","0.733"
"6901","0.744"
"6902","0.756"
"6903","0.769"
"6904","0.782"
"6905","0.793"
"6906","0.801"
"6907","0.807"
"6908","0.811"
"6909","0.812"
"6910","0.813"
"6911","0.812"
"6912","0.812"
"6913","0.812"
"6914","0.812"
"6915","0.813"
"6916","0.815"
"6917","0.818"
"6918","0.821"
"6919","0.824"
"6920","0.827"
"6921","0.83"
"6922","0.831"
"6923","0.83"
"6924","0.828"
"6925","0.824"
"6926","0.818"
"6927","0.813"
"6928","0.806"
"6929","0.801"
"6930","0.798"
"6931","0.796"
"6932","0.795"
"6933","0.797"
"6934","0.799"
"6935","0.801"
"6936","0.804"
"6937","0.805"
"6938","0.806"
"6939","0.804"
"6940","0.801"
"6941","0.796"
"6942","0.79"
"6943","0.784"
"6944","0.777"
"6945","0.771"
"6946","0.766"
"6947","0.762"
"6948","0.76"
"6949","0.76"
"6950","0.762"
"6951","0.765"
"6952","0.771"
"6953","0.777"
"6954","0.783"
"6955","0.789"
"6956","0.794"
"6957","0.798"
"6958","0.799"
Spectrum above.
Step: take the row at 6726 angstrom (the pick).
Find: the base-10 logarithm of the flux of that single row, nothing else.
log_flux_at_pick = -0.093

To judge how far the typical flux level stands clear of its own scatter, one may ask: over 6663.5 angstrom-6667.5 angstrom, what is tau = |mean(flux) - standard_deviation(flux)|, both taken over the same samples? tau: 0.87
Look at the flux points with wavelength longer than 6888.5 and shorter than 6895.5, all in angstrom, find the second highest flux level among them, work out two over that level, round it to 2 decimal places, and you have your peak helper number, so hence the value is 2.49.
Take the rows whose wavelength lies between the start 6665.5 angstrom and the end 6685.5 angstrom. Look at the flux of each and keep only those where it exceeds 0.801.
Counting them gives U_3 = 18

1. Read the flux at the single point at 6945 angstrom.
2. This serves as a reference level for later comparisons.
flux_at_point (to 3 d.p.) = 0.771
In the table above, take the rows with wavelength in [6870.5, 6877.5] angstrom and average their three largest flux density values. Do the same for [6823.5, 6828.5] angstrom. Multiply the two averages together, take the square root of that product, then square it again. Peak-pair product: 0.676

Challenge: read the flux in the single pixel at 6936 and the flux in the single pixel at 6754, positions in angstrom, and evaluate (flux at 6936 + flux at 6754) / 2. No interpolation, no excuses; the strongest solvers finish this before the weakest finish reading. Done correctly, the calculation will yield 0.801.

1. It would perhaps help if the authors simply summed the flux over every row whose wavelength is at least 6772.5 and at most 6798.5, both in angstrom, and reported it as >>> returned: 20.9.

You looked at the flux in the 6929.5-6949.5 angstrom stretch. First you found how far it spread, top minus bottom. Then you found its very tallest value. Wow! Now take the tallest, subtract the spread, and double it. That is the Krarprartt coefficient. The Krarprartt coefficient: 1.52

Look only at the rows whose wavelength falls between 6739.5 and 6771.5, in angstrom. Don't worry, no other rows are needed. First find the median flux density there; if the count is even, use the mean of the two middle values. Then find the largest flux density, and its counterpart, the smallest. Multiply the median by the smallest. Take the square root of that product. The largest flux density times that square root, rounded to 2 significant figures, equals 0.66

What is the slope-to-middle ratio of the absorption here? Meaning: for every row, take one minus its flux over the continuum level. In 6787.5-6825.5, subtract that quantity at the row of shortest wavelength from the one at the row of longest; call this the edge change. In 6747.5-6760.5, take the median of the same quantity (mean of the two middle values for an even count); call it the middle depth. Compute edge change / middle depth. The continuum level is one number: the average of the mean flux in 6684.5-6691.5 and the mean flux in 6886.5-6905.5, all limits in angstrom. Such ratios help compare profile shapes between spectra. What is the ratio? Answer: 0.7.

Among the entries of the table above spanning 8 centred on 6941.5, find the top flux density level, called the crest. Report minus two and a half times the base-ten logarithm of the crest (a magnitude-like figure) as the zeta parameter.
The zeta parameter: 0.23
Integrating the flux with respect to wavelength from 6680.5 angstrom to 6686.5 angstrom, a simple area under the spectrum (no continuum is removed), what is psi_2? 4.77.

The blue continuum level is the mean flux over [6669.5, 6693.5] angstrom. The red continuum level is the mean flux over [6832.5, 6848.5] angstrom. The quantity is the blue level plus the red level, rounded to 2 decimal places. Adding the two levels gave 1.63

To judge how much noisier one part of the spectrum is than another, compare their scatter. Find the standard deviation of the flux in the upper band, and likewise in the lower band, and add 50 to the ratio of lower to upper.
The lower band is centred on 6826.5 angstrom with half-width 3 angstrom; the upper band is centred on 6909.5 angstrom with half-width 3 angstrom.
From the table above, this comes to 50.8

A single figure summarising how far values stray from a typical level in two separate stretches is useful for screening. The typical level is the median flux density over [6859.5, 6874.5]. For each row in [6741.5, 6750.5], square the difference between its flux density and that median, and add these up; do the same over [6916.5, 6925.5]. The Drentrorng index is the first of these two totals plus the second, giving 0.10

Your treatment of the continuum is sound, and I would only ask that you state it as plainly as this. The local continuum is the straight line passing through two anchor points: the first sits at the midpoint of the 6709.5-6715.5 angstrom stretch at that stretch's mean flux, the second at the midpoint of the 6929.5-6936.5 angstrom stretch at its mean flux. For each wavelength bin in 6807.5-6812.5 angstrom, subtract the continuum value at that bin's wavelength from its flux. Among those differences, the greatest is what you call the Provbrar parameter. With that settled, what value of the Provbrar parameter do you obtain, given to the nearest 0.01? 0.00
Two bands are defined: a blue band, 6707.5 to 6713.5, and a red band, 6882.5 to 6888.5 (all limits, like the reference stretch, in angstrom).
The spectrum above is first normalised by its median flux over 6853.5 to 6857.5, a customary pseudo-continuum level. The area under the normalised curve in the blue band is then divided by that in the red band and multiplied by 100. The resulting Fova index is 97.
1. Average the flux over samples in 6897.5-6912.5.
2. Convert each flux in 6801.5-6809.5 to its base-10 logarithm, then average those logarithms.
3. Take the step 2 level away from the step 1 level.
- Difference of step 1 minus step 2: 0.874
